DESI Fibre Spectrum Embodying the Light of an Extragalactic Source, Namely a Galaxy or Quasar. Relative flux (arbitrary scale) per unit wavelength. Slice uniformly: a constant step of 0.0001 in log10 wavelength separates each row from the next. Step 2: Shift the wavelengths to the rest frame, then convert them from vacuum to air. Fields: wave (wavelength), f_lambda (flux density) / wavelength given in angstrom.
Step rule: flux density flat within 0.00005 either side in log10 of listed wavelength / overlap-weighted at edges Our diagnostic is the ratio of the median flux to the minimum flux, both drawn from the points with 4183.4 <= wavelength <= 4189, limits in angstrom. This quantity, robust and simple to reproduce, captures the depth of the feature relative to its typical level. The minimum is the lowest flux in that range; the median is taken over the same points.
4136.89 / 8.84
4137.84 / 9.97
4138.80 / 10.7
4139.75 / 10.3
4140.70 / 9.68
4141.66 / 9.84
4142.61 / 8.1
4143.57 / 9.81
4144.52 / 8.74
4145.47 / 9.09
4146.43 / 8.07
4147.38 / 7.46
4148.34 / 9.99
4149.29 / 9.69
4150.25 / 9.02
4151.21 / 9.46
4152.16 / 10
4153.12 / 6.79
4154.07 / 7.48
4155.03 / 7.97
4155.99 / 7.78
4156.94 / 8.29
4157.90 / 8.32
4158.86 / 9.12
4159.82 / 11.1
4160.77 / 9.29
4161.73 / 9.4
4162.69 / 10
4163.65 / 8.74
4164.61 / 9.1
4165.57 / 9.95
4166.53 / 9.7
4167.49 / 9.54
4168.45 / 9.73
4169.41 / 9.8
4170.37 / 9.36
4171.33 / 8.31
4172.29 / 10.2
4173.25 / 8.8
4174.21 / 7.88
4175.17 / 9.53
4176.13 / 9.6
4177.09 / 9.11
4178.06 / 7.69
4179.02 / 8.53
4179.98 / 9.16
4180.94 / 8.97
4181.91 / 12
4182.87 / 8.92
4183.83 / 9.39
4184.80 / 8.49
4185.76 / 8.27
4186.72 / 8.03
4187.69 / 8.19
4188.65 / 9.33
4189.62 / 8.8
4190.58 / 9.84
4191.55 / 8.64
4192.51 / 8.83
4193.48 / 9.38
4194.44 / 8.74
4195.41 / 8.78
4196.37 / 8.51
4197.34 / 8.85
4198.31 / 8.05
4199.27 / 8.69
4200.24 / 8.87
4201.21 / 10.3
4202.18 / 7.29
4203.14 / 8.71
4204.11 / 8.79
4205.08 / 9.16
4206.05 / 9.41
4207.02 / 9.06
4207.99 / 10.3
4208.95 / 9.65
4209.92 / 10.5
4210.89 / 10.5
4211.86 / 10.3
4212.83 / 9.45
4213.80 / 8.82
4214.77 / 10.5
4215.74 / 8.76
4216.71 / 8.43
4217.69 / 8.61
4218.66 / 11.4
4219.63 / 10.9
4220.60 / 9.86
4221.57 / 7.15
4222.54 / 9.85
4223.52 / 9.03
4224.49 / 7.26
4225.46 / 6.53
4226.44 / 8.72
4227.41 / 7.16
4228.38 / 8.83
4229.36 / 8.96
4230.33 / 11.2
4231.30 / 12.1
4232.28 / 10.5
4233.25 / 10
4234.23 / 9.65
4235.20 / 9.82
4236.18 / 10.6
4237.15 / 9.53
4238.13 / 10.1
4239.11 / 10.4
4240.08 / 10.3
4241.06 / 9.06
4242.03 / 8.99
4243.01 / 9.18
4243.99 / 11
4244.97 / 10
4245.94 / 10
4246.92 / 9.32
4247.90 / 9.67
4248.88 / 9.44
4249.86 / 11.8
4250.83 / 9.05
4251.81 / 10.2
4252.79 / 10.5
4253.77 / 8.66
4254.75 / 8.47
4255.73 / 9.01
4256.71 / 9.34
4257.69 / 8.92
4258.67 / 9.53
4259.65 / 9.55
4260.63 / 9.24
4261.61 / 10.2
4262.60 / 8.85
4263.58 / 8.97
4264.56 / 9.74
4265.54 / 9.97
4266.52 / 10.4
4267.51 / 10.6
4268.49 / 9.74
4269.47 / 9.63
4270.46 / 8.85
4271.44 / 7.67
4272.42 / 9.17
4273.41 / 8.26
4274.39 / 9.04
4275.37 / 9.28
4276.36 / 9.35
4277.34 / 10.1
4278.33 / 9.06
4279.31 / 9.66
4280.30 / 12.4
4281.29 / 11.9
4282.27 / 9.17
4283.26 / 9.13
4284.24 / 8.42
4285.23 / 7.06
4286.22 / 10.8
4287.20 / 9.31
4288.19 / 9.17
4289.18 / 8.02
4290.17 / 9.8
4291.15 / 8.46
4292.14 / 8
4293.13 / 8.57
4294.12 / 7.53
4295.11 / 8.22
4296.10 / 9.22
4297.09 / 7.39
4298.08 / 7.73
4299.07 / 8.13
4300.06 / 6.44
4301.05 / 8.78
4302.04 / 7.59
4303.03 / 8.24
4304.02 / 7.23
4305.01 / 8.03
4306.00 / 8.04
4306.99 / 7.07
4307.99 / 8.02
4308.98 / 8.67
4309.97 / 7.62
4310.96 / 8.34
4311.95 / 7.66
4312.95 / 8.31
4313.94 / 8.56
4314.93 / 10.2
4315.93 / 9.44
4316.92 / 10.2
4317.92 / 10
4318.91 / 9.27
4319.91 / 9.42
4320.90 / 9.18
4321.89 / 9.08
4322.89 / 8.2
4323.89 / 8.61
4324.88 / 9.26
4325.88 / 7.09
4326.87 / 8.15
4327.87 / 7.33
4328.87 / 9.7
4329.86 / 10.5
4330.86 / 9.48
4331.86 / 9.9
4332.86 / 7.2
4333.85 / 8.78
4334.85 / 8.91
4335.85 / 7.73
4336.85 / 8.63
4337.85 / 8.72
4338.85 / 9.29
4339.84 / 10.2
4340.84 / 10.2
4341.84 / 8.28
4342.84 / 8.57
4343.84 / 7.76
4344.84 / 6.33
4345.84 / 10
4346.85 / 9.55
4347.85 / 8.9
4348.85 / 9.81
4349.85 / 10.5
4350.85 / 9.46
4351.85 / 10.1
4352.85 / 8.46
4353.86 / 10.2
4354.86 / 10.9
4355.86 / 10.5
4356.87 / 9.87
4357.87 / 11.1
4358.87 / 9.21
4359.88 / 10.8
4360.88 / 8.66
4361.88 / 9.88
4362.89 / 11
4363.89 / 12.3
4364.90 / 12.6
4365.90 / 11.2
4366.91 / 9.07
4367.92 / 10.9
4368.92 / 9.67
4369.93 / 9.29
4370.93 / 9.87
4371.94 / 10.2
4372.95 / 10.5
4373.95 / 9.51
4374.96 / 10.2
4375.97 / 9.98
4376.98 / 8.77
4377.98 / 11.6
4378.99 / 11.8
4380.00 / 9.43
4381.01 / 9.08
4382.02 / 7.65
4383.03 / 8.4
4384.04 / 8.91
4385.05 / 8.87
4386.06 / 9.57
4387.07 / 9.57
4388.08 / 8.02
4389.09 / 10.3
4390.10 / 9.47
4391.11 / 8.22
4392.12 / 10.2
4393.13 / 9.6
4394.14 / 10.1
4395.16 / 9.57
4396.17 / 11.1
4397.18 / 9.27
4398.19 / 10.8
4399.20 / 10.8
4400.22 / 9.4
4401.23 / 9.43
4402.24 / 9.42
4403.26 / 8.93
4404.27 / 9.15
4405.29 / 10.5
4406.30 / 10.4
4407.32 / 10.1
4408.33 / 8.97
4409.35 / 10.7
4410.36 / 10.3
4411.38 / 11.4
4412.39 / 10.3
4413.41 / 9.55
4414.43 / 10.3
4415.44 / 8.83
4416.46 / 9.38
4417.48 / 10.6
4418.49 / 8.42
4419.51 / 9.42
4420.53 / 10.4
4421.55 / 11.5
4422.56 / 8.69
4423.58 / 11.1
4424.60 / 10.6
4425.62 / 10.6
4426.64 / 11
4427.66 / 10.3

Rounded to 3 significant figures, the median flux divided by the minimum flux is 1.04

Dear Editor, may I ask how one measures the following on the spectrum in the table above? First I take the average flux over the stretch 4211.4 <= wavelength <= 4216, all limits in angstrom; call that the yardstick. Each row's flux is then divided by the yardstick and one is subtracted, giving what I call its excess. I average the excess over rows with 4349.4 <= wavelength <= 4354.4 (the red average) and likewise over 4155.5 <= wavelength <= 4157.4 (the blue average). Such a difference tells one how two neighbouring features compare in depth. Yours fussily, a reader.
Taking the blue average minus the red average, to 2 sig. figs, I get -0.18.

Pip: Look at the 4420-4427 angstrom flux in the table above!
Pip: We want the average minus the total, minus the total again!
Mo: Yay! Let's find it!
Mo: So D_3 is -137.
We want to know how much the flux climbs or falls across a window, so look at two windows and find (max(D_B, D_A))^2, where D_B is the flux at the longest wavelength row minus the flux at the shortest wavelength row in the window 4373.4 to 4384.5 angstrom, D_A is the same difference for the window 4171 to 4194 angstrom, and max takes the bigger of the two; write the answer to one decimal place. 1.1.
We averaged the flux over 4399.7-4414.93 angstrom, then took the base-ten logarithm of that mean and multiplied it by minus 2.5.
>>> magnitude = -2.49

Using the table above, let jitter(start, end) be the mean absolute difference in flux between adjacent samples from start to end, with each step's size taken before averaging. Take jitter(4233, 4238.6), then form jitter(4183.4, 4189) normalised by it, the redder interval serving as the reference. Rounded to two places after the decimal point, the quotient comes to 0.90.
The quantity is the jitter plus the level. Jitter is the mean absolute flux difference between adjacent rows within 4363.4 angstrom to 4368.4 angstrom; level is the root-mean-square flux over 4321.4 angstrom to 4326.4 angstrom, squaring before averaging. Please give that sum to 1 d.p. 9.9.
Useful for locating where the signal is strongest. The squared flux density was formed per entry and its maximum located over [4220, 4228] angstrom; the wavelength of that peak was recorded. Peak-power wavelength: 4220.60 angstrom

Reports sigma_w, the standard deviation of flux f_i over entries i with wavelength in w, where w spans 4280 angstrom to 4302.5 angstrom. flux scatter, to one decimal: 1.4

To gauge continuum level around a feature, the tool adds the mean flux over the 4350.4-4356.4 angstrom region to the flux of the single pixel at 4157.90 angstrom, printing 18.3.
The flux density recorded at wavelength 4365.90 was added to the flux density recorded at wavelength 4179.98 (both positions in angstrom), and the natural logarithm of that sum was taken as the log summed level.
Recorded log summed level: 3.01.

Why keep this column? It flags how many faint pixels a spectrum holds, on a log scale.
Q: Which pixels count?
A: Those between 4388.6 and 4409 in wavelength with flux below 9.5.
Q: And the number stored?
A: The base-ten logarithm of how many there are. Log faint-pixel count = 1.0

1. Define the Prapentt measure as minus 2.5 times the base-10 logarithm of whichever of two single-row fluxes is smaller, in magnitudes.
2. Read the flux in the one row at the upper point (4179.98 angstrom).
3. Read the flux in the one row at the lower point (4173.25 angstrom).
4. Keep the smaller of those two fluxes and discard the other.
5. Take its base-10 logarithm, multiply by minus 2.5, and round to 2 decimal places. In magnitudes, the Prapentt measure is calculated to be -2.36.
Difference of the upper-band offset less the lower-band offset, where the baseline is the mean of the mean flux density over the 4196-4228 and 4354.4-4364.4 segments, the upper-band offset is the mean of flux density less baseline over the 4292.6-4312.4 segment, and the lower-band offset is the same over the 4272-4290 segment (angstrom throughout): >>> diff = -1.5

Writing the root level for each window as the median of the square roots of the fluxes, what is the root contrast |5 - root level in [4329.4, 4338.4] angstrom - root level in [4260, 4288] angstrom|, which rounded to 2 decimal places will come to 1.01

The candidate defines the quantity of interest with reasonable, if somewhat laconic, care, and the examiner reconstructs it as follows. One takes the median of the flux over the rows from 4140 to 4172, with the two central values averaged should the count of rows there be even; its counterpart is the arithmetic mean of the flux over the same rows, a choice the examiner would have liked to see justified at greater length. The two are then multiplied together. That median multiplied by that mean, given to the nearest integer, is 84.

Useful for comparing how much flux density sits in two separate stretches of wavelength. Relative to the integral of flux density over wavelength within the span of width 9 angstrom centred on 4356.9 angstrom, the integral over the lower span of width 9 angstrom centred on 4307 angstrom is 0.79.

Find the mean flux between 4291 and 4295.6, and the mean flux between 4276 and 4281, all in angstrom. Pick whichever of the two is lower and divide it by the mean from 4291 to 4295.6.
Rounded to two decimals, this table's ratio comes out 1.00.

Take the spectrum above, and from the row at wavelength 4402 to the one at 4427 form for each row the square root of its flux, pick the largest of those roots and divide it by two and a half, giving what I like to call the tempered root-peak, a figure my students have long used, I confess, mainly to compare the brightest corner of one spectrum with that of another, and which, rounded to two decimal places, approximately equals 1.36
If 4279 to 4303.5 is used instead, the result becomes 1.41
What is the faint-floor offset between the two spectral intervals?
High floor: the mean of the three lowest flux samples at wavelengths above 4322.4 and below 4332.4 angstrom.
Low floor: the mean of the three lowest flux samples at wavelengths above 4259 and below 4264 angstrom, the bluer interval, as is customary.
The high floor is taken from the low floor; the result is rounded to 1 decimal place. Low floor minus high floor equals 1.5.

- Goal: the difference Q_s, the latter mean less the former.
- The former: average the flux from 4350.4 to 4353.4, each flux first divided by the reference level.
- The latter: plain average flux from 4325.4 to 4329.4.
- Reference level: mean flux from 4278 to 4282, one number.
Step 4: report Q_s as 7.2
